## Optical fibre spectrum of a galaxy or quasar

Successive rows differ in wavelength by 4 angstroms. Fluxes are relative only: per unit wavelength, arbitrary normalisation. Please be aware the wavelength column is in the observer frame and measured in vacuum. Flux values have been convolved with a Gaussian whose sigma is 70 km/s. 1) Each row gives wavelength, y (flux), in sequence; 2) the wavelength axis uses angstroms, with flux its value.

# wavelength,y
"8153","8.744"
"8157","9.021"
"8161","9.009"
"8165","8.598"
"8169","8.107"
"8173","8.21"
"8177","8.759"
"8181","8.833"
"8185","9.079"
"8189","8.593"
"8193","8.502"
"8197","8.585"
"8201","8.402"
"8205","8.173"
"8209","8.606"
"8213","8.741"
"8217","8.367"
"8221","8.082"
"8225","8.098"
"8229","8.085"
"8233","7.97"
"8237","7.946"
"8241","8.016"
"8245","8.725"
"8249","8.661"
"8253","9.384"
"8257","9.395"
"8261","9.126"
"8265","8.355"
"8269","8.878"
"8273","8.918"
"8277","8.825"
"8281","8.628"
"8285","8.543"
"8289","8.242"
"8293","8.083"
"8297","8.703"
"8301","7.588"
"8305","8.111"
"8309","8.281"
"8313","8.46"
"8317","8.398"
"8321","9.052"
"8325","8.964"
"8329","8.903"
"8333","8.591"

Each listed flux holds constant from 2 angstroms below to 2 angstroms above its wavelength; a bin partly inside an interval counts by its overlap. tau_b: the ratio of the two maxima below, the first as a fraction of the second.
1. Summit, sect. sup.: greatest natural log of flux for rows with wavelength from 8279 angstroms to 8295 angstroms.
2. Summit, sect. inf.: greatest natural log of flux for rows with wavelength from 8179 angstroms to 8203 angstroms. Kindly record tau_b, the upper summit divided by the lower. 0.98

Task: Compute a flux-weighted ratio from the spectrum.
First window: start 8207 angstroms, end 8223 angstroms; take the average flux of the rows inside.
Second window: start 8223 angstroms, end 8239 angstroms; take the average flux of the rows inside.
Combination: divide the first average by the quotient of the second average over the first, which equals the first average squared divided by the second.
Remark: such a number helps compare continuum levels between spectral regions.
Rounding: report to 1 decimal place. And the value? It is 8.9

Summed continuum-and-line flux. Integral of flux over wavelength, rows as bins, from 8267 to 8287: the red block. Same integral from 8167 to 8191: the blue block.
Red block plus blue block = 381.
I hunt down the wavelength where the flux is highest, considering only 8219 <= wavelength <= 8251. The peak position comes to 8245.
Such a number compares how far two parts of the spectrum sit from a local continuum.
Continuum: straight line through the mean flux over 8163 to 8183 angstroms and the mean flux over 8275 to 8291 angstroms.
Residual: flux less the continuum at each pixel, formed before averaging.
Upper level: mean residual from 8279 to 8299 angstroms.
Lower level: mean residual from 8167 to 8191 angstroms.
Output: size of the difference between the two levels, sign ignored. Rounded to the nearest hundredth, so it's 0.22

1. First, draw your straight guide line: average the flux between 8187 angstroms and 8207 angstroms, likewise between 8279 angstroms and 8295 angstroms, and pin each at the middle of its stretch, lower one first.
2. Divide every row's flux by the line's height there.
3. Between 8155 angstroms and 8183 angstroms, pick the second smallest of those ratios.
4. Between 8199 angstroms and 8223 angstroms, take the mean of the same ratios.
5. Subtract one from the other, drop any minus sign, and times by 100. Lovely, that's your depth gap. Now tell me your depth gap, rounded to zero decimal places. 3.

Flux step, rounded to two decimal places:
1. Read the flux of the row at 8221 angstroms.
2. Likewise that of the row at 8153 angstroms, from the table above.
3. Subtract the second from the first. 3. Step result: -0.66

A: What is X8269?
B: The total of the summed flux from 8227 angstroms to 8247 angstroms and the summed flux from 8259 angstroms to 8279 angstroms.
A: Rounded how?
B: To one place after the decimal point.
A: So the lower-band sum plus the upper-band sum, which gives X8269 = 84.8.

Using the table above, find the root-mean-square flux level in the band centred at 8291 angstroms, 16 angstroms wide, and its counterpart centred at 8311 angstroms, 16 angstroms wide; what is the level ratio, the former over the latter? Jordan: 1.01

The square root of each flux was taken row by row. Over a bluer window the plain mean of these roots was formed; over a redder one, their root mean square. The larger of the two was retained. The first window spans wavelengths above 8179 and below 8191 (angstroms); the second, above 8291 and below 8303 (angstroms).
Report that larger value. 2.97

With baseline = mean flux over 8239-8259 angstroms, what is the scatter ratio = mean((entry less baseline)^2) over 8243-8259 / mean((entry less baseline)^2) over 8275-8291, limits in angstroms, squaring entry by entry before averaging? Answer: 1.4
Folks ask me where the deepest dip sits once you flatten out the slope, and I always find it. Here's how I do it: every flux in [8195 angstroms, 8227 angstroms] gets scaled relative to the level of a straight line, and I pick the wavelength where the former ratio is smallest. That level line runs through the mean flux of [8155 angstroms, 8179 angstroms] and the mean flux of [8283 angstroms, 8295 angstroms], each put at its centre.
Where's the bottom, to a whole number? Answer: 8221 angstroms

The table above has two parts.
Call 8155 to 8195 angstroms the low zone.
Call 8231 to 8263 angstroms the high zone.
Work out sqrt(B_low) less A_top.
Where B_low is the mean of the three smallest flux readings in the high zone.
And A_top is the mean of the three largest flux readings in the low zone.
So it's -6.21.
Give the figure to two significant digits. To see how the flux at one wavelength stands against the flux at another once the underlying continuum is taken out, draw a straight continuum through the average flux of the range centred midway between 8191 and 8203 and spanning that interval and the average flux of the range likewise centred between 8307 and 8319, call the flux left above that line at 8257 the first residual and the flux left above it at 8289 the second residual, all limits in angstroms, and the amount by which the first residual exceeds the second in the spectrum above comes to 1.1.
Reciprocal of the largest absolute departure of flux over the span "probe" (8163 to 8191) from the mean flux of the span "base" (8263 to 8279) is 1.6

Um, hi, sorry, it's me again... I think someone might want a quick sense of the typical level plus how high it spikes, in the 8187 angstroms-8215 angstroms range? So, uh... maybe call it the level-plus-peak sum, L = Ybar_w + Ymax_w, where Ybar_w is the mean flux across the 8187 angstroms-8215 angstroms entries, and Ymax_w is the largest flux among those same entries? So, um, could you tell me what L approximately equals 17.3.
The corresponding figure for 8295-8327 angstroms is 17.5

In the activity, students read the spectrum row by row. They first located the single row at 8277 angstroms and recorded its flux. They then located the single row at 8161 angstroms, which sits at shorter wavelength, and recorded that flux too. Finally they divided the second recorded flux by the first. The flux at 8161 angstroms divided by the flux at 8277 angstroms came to 1.021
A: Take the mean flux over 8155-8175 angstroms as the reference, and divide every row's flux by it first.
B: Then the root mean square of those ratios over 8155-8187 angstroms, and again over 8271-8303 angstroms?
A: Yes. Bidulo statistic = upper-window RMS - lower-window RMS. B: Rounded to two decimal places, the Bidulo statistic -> -0.03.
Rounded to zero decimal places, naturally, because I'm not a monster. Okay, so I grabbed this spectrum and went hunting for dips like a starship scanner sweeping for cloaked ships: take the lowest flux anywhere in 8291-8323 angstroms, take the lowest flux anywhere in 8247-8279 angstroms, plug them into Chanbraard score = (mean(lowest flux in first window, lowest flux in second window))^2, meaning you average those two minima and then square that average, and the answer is 64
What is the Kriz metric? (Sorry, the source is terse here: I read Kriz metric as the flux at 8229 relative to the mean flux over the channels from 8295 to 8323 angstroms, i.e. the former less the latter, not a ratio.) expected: -0.29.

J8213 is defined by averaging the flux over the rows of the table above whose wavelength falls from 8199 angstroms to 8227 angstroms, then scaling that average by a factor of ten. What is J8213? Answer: 84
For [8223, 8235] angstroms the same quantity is 81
